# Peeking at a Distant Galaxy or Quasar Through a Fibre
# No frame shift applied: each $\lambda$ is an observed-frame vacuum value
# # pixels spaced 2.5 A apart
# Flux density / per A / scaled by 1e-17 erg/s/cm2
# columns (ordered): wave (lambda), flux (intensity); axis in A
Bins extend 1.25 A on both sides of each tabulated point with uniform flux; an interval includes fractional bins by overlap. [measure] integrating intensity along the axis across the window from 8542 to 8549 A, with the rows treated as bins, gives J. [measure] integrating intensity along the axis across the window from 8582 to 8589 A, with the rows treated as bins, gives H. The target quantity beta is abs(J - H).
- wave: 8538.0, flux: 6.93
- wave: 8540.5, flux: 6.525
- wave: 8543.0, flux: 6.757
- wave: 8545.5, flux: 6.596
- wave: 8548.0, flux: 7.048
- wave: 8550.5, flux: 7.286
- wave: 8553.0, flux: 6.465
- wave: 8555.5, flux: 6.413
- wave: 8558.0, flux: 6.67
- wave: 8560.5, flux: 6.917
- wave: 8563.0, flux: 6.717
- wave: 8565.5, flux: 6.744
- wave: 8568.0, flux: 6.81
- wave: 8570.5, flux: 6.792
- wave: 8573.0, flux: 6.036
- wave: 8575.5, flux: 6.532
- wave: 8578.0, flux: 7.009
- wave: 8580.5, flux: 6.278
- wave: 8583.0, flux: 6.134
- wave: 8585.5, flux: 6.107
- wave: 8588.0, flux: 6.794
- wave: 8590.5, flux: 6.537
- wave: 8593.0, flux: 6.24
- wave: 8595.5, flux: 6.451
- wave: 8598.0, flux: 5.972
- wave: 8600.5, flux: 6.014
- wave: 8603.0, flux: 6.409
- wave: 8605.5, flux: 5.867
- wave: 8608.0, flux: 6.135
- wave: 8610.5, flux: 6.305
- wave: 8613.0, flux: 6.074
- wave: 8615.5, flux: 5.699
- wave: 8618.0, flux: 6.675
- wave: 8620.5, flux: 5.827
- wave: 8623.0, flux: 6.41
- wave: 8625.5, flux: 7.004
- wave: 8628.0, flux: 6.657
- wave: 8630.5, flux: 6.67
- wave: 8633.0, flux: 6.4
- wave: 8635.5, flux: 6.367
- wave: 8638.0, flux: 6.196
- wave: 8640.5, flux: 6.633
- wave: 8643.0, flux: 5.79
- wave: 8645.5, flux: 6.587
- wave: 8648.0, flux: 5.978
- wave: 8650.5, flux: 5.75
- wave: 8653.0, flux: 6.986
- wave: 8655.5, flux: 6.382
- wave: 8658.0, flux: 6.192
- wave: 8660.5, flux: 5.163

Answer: 3.2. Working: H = 44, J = 48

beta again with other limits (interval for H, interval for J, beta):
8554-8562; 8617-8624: 9.3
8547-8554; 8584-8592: 3.1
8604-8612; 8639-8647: 1.7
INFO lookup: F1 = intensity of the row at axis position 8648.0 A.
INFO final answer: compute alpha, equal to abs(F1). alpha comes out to 6.0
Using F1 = 5.978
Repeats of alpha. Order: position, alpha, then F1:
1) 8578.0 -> 7.0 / 7.009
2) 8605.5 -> 5.9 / 5.867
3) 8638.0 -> 6.2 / 6.196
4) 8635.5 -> 6.4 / 6.367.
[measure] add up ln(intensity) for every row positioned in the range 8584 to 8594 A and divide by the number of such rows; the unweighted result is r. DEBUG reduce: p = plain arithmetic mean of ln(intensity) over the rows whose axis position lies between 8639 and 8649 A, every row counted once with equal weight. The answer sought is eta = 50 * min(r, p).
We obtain 91.5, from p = 1.83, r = 1.86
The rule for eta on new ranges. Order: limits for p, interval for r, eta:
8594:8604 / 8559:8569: 91.3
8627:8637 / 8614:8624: 90.7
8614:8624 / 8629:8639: 90.7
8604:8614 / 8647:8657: 90.4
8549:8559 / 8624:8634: 95.0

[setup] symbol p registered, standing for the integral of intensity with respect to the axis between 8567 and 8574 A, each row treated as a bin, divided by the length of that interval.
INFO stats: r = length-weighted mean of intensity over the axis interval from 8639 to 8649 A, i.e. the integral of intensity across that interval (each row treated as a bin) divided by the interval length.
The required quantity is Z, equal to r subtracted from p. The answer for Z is 0.30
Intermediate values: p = 6.55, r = 6.25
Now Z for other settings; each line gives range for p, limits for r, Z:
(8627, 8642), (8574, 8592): 0.00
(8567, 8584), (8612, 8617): 0.60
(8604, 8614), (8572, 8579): -0.42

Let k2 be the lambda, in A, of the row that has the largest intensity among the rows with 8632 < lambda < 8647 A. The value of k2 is 8640.5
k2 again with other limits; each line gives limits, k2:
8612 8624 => 8618.0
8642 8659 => 8653.0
